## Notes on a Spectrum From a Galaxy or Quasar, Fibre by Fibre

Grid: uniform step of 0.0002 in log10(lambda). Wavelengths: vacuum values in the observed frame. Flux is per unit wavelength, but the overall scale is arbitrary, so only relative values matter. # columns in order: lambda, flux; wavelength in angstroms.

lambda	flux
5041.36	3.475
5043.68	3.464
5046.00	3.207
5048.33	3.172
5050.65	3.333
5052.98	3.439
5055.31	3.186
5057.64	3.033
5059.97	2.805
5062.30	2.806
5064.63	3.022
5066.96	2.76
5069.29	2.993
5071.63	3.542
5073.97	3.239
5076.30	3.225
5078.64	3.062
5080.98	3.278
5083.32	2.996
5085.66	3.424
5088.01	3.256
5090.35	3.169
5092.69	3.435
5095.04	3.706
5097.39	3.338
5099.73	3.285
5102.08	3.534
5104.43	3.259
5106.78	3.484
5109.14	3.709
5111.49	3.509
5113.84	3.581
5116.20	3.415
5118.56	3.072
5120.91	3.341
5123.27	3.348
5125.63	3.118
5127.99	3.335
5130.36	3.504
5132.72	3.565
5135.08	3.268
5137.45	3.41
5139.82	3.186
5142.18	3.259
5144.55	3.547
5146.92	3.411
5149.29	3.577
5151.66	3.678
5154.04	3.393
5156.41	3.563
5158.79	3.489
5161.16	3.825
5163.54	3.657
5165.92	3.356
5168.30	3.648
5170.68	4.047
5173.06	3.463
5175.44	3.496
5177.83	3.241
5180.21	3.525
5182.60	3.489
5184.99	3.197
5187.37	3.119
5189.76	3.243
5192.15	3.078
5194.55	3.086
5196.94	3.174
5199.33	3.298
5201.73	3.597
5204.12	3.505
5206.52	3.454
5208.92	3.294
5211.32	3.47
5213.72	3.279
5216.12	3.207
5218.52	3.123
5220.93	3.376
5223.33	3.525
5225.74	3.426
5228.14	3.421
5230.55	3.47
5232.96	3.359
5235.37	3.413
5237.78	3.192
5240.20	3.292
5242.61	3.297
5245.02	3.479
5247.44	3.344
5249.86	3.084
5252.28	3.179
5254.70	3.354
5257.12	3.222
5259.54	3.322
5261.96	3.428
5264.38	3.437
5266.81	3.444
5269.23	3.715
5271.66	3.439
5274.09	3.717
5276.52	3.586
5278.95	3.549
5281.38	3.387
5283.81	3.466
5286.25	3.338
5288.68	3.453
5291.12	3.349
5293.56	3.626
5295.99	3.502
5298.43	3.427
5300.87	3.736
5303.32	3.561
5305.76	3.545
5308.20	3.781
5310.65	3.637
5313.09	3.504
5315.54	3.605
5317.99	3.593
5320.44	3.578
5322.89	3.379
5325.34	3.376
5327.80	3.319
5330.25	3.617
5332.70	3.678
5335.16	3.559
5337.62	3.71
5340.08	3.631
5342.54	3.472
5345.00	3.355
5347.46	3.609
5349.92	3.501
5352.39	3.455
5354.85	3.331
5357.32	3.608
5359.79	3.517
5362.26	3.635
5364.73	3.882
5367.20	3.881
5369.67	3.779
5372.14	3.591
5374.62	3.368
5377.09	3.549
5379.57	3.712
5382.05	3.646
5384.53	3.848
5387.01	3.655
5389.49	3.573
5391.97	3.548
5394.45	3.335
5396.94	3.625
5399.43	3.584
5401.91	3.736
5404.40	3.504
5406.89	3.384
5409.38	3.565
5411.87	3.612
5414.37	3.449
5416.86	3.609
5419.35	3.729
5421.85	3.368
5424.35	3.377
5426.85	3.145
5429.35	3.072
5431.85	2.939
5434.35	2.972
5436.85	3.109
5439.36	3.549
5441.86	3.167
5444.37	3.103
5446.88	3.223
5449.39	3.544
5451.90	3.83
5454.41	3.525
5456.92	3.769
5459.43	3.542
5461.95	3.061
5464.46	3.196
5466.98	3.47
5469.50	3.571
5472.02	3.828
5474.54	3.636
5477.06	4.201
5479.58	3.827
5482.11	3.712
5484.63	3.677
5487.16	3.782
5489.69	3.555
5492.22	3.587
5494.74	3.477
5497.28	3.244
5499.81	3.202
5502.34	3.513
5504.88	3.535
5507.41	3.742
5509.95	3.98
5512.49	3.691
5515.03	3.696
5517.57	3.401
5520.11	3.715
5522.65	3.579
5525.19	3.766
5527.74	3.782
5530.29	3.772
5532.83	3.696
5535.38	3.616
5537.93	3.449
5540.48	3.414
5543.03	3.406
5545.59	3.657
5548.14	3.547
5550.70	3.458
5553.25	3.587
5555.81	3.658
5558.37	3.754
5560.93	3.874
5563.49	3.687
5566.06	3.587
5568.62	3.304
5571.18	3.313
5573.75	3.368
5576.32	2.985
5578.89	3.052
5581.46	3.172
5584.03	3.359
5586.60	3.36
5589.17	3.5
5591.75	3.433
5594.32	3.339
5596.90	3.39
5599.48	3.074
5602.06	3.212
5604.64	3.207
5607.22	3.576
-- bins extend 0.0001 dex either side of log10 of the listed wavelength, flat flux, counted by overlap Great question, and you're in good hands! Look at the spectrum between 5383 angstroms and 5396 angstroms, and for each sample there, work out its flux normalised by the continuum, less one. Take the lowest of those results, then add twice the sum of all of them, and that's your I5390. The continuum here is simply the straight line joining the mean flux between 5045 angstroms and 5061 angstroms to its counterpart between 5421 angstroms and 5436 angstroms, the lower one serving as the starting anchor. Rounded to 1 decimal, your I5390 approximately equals 1.5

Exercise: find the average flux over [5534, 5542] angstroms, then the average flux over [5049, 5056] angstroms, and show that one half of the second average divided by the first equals 0.475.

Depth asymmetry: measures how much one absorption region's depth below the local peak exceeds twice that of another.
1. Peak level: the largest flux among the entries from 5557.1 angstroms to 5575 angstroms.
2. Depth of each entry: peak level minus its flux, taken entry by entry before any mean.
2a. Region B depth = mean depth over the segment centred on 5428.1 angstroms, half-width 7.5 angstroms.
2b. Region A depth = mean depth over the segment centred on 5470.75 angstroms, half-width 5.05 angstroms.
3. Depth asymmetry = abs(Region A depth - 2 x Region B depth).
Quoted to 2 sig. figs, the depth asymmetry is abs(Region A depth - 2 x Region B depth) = 1.2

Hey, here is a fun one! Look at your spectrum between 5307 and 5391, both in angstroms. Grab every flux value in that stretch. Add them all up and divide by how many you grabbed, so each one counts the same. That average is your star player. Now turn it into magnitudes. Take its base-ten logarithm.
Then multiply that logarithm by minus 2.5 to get -1.39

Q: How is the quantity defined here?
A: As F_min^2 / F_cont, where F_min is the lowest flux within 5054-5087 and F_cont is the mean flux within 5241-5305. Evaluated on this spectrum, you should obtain 2.21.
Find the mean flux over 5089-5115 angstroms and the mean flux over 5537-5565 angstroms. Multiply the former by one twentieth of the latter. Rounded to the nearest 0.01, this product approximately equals 0.62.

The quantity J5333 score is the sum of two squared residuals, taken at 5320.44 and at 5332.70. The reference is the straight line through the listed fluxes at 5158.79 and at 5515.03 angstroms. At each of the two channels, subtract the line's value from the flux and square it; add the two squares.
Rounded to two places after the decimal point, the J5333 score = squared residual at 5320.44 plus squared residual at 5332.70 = 0.01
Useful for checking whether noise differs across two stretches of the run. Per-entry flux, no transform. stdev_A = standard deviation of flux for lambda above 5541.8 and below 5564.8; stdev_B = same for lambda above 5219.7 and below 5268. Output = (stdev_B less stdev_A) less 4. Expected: -4.03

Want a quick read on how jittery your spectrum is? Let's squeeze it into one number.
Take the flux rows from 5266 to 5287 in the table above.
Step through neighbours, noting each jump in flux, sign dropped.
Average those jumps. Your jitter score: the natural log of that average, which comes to -1.8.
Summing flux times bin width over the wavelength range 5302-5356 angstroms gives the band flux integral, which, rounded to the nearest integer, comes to 191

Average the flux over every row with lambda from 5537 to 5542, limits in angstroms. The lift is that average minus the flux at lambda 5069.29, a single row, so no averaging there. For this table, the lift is 0.44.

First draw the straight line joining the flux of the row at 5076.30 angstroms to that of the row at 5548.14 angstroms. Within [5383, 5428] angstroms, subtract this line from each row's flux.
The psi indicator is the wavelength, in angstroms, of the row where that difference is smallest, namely 5426.85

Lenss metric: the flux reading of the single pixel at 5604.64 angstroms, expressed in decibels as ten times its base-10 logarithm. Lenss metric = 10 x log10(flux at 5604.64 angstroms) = 5.1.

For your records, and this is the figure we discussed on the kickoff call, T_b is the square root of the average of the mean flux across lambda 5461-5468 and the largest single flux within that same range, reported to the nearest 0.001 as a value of 1.832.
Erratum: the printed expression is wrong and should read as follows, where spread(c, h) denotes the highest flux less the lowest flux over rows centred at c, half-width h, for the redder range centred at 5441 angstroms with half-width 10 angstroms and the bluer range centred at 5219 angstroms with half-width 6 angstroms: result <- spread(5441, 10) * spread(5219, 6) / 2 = 0.123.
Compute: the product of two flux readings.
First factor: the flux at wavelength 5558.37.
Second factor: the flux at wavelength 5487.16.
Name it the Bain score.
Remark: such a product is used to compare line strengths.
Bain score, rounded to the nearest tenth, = 14.2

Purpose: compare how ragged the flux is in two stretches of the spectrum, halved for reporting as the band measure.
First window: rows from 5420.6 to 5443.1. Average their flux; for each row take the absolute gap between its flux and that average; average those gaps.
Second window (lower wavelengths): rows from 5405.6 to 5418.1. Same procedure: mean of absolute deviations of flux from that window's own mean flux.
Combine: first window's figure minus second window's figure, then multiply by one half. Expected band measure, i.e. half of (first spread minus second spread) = 0.038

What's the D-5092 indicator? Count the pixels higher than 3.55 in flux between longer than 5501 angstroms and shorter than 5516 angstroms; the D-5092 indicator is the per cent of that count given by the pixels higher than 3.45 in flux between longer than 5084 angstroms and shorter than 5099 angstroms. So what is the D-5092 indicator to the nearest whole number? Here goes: 25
